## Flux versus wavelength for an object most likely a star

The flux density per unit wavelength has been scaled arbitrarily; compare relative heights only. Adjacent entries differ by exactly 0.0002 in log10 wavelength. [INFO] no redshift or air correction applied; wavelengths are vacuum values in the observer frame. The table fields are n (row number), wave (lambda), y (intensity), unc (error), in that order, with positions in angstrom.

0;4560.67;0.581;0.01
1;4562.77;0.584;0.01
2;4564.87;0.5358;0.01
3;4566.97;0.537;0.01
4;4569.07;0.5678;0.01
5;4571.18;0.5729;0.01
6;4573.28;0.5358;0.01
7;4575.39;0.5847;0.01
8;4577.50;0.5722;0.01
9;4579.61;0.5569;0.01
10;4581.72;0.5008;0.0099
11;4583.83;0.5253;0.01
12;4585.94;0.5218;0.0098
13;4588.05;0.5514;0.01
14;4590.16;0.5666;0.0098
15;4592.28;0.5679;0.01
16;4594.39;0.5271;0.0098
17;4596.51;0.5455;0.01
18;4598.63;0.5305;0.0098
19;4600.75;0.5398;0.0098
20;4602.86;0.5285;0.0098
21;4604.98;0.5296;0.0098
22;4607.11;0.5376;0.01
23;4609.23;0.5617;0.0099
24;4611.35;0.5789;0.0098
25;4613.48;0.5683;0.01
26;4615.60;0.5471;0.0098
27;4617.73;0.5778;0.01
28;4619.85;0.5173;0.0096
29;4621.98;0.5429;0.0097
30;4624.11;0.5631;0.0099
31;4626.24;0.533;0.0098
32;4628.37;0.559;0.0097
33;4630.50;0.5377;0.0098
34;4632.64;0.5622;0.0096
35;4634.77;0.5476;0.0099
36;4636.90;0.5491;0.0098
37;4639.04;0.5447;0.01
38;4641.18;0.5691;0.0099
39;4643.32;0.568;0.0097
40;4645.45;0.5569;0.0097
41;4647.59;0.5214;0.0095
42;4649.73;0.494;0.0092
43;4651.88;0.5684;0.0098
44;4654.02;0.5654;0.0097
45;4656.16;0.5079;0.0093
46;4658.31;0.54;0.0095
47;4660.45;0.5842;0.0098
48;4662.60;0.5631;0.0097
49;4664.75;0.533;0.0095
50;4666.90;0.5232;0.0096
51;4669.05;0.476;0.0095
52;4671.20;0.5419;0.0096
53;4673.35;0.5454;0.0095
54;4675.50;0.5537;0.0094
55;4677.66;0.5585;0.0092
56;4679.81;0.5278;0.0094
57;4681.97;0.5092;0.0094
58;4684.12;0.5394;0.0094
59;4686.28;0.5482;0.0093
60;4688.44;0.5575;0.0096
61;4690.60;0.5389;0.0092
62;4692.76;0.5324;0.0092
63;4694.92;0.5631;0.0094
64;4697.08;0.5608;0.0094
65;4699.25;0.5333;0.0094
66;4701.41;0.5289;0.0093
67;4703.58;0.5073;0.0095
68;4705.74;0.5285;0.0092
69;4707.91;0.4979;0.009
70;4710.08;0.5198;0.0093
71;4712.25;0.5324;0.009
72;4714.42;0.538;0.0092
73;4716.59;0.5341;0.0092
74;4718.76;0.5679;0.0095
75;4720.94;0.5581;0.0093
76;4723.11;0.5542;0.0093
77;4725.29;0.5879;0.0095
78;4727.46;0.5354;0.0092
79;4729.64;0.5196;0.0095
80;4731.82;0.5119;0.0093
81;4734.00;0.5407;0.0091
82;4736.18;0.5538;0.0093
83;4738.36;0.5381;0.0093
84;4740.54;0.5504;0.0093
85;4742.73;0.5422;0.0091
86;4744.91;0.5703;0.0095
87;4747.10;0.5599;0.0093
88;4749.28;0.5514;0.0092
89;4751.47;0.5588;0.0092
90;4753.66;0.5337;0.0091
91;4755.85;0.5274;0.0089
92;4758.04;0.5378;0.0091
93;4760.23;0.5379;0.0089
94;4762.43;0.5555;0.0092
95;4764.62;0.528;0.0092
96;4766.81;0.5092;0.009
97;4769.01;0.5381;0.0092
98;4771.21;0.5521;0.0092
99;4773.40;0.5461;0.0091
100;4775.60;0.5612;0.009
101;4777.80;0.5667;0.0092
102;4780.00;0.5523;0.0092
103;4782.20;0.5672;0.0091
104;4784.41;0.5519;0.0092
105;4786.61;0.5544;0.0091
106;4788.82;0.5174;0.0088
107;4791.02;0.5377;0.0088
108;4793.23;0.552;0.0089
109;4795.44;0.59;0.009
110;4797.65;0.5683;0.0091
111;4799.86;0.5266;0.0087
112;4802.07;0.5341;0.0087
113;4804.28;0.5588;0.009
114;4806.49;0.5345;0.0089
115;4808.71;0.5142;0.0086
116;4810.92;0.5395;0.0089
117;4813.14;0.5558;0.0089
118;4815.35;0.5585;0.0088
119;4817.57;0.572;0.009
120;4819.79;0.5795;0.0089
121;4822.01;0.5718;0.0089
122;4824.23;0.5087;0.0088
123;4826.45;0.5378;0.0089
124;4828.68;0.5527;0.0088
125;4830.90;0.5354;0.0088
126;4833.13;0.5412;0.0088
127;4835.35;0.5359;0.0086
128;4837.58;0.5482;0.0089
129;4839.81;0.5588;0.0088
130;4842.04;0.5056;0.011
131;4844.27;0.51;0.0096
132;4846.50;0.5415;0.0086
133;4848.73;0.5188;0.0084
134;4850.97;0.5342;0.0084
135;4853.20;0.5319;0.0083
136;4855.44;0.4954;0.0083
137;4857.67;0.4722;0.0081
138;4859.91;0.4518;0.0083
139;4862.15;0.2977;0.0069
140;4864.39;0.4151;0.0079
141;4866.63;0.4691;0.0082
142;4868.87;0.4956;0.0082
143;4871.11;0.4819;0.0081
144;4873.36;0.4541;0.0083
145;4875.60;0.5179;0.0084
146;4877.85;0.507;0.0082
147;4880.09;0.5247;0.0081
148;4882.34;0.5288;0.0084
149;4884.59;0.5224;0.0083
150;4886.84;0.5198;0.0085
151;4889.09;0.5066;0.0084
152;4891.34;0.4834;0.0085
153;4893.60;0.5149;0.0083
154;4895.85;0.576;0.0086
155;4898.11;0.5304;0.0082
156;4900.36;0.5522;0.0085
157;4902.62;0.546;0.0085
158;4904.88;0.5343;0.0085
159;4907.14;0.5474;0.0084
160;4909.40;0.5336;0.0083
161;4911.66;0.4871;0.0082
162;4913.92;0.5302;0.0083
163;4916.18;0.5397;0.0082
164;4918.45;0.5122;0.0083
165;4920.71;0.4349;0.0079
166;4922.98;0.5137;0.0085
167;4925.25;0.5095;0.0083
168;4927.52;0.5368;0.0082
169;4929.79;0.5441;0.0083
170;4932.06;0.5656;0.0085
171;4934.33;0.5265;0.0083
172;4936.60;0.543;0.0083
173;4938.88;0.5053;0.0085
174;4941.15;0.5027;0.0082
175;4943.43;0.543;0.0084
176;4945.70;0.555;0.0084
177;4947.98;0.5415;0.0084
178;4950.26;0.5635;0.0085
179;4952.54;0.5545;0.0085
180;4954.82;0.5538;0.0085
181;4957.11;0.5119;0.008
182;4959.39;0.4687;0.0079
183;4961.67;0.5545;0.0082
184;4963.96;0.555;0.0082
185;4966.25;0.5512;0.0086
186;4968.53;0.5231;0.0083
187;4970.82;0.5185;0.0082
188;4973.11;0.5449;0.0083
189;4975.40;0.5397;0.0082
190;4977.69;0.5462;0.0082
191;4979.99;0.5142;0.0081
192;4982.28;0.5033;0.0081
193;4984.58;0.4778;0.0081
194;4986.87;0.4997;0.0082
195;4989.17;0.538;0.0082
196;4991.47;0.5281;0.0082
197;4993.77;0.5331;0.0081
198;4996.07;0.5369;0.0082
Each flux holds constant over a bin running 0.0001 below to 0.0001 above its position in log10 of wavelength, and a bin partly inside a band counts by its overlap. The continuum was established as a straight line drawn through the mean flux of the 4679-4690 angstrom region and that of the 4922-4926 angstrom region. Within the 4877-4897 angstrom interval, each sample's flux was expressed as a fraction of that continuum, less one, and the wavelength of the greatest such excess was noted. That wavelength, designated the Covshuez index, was 4895.85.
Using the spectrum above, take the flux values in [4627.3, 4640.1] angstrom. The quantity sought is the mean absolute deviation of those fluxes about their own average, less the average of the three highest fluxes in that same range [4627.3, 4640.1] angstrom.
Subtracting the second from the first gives -0.550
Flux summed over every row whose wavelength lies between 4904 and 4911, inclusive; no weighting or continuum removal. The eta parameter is 1.62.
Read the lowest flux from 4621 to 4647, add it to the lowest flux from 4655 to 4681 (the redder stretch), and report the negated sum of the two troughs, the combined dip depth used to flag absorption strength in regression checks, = -1.01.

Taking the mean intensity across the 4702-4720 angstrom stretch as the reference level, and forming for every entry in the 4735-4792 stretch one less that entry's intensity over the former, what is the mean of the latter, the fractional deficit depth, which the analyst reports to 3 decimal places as -0.034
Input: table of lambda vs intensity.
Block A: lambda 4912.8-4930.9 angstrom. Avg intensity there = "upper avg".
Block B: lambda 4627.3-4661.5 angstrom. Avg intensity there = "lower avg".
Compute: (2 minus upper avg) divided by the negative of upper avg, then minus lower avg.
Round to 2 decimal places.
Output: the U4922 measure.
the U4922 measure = -3.43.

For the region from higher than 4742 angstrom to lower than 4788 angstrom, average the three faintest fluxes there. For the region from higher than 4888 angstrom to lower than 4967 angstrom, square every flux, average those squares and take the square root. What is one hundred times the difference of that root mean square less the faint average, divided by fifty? 0.02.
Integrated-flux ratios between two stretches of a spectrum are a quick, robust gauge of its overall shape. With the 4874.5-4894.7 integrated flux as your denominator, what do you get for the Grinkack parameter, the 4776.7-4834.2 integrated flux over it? 3.0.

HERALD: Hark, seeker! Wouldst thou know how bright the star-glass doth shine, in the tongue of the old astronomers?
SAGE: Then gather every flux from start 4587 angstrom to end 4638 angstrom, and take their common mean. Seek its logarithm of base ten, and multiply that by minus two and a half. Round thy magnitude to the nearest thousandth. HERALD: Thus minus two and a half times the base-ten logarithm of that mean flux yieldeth 0.652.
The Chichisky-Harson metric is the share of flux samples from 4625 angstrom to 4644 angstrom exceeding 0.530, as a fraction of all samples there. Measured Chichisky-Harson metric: 1.0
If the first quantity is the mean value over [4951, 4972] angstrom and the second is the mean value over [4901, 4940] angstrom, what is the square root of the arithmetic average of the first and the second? 0.727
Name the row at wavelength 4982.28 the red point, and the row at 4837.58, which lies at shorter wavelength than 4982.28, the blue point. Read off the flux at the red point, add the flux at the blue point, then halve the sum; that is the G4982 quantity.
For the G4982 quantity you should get 0.526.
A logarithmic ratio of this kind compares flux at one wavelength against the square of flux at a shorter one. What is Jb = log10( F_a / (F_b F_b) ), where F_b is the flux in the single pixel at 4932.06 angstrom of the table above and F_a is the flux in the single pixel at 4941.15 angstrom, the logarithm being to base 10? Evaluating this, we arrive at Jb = 0.20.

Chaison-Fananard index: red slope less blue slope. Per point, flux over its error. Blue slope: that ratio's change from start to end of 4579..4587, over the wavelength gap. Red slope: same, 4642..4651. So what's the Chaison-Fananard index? -0.37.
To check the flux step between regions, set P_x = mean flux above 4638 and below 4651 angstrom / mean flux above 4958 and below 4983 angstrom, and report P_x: 1.025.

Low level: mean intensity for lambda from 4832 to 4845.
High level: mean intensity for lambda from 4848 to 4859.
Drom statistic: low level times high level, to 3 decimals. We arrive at 0.272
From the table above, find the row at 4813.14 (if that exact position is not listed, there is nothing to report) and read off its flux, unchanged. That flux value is 0.5558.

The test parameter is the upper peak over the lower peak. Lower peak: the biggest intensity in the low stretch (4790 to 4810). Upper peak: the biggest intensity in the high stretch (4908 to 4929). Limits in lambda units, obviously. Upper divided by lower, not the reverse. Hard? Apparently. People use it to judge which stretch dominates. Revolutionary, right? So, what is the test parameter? 0.915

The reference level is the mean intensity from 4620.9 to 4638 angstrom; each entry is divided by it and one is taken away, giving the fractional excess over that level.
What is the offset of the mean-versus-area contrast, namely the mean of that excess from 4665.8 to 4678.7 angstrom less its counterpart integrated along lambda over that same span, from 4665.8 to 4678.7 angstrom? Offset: 0.35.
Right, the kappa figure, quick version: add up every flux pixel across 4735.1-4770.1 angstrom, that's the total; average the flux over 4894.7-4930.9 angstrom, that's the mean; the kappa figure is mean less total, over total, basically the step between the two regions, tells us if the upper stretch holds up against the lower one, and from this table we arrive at -0.9394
